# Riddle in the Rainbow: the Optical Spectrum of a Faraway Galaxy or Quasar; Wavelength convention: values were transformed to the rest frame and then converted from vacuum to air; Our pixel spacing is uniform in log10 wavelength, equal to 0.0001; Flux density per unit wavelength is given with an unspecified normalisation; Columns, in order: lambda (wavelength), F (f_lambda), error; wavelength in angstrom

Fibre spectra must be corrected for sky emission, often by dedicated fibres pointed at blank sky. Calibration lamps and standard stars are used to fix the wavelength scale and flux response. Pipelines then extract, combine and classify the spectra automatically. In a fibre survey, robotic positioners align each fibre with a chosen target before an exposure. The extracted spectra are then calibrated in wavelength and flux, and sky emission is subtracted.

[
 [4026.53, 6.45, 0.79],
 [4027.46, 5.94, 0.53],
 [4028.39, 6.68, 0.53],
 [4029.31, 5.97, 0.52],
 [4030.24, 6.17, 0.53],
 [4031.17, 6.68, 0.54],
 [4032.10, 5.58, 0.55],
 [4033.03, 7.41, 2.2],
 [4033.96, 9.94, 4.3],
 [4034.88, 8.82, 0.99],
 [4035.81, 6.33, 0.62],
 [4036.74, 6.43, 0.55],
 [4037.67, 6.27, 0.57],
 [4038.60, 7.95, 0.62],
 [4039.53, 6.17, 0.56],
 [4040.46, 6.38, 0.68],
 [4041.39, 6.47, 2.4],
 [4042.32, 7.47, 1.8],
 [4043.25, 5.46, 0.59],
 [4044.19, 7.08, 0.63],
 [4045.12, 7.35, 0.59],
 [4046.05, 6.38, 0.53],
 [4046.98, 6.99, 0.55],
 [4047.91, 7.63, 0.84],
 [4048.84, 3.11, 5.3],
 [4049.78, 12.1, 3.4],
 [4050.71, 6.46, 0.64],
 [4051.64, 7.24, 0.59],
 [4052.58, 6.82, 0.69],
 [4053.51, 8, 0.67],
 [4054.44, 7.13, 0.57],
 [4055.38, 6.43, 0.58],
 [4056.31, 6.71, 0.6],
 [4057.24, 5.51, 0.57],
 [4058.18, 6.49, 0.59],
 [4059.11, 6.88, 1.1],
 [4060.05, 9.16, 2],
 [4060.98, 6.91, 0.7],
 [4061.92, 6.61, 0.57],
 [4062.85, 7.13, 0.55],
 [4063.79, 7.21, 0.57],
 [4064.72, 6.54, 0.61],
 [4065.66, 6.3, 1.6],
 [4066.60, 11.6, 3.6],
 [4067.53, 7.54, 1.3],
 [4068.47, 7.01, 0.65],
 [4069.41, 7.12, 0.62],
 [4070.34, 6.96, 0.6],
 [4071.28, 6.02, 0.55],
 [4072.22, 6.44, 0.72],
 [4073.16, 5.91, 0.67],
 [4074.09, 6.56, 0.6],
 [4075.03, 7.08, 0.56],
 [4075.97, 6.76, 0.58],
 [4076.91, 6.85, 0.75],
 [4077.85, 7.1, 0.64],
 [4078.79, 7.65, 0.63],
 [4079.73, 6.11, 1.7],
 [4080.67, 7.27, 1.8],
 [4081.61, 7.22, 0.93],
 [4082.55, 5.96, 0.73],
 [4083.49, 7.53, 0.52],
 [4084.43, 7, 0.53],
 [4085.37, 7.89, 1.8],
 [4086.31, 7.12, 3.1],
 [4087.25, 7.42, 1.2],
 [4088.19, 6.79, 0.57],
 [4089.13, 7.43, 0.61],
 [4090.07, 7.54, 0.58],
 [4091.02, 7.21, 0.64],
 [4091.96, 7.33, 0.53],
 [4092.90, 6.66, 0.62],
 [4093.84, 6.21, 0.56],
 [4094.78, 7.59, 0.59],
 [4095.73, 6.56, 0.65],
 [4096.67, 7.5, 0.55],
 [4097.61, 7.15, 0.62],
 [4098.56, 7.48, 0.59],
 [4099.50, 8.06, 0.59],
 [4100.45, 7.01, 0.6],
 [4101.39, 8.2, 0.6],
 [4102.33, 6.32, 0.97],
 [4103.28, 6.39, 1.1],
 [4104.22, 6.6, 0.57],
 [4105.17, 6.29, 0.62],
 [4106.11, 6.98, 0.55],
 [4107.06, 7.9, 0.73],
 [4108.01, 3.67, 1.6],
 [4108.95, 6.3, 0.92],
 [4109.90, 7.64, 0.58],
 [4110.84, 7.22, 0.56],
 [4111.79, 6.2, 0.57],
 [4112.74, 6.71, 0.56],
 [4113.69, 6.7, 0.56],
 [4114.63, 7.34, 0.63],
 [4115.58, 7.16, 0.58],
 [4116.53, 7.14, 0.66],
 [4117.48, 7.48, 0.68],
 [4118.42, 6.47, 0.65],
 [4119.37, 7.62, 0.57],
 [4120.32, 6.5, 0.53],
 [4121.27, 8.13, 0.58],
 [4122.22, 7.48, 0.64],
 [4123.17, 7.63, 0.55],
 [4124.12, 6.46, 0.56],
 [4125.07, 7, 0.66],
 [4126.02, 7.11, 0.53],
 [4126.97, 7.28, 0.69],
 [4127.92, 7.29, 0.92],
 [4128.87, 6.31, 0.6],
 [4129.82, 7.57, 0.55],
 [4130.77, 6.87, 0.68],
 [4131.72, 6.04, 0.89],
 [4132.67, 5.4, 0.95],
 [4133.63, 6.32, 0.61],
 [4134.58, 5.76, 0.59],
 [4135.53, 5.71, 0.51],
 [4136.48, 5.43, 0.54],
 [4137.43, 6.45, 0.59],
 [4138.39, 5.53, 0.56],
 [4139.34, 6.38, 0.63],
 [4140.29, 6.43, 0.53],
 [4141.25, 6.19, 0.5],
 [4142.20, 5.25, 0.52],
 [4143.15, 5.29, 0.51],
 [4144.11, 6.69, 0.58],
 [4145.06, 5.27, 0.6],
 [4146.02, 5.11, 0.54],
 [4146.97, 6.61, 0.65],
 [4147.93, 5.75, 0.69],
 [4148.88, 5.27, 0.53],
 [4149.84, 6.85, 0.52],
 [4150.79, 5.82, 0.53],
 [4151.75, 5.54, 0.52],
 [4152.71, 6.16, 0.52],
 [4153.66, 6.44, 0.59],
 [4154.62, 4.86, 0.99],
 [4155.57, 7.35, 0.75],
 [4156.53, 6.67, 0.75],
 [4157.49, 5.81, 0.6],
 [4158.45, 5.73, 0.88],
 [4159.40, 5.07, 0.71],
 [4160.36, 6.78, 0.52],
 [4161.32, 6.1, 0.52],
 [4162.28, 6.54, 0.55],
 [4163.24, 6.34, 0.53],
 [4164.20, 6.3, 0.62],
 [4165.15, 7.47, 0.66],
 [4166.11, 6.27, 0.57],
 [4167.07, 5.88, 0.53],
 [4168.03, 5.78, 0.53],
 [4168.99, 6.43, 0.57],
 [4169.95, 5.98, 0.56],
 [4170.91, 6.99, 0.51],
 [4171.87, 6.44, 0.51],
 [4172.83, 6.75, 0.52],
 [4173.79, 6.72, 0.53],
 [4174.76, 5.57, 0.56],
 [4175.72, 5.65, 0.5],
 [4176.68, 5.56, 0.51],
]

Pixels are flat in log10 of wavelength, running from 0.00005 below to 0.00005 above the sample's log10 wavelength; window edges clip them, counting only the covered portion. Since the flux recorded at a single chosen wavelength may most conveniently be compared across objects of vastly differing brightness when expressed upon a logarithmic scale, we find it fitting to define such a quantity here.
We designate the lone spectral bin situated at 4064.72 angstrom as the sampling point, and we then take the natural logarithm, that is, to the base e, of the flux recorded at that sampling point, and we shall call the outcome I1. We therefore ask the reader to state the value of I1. 1.88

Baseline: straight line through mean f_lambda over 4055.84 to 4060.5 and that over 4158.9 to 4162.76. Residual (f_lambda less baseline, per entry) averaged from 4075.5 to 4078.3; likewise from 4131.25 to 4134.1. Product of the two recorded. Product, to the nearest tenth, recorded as 0.0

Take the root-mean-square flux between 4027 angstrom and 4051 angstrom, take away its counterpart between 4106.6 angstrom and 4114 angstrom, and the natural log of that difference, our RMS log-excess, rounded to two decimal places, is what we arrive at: -0.87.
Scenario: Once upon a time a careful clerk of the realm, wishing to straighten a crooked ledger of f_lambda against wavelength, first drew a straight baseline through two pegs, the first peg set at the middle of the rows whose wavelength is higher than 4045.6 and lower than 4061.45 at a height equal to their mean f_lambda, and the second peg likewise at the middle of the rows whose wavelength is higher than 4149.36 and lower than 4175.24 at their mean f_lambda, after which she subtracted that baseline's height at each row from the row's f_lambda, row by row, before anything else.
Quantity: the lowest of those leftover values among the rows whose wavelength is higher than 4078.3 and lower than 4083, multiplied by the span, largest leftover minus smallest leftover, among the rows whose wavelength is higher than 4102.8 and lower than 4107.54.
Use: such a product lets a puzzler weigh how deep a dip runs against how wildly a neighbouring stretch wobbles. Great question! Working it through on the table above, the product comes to -1.4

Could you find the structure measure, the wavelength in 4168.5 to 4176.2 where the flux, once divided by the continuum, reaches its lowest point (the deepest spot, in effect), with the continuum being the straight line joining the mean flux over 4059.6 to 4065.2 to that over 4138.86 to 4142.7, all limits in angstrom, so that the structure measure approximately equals 4174.76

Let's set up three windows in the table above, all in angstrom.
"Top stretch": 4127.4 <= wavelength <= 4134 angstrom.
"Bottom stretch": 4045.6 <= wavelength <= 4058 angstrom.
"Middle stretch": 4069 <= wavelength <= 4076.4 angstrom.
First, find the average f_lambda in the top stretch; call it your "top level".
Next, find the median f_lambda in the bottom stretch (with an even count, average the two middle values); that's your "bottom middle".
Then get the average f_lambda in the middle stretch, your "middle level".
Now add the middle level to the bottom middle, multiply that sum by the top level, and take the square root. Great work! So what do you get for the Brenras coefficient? 9.4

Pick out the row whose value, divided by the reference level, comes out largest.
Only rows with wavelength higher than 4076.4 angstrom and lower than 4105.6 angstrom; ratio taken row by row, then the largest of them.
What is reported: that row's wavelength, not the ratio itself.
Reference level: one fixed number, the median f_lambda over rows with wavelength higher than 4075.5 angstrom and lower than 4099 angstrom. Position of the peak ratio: 4101.39 angstrom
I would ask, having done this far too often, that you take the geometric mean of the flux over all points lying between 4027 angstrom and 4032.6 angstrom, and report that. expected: 6.16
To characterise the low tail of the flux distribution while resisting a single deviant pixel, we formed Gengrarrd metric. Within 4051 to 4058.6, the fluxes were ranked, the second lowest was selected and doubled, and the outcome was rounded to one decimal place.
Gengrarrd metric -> 12.9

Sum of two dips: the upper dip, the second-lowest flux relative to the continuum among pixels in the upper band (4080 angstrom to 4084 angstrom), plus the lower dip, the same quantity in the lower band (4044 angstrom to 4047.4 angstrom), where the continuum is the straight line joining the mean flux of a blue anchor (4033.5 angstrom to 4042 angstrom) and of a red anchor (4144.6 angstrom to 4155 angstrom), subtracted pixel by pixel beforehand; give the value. 0.5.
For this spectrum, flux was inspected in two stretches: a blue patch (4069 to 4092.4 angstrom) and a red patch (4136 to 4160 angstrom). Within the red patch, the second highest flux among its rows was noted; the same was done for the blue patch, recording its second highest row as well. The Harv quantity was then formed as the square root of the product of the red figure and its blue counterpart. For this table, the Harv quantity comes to 7.2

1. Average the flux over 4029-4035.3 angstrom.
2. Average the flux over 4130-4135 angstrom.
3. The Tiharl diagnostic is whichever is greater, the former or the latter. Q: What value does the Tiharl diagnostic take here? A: 7.2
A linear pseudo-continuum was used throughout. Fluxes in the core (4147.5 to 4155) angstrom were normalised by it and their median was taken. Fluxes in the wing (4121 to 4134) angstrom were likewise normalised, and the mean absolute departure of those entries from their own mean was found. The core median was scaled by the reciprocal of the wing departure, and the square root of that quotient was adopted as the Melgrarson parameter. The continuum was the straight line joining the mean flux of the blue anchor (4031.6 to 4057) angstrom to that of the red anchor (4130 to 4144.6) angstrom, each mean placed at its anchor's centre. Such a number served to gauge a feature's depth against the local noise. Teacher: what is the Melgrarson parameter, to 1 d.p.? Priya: 3.3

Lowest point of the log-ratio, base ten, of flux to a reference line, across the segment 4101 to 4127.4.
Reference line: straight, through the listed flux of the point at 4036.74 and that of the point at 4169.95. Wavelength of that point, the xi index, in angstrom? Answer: 4108.01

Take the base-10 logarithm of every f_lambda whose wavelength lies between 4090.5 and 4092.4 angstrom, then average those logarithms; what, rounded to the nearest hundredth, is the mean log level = 0.86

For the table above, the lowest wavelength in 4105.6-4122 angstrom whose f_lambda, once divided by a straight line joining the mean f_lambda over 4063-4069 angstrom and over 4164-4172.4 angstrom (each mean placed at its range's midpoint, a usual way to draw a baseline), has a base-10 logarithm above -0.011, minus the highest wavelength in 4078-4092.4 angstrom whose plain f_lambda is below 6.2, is 24.5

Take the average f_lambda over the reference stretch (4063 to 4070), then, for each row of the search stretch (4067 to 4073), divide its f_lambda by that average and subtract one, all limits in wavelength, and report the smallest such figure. -0.21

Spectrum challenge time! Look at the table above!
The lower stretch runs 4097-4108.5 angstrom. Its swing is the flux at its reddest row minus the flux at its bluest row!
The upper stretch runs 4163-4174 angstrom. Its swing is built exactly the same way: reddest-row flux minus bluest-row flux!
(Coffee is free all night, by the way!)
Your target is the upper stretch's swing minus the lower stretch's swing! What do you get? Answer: 3.9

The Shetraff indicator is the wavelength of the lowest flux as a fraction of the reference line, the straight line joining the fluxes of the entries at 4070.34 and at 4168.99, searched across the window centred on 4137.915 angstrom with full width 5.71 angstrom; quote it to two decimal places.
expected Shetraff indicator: 4136.48 angstrom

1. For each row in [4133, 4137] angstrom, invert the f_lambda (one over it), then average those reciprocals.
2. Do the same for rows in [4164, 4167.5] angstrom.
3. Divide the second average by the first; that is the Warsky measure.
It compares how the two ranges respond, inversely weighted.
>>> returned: 0.90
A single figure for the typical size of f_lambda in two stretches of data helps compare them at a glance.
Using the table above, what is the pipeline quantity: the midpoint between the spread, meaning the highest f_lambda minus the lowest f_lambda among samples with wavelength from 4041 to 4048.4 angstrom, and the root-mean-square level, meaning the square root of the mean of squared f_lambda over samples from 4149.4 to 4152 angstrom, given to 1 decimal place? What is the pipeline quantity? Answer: 4.1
